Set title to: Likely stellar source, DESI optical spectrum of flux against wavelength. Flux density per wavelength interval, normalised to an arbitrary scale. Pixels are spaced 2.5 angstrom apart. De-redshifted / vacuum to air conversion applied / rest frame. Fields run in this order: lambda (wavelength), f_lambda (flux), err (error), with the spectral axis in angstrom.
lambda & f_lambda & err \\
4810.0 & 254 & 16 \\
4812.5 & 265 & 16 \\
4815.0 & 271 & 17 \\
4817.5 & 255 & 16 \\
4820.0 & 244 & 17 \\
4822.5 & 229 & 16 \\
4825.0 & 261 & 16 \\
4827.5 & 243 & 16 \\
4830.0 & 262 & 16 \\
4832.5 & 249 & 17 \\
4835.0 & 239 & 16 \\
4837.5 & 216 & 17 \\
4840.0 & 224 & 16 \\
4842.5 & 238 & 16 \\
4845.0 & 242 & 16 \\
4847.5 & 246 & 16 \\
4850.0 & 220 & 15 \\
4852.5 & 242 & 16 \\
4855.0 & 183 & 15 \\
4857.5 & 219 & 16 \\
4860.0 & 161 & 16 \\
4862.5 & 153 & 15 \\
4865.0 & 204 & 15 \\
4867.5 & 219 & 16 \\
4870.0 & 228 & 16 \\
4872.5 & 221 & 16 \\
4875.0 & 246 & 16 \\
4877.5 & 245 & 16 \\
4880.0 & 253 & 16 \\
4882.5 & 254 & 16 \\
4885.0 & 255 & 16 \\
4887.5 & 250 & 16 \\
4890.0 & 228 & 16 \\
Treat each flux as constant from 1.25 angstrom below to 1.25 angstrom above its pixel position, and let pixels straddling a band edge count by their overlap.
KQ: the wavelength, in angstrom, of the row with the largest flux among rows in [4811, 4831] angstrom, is 4815.0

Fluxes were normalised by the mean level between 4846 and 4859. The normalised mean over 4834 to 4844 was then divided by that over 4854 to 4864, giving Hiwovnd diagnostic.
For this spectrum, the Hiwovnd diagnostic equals 1.28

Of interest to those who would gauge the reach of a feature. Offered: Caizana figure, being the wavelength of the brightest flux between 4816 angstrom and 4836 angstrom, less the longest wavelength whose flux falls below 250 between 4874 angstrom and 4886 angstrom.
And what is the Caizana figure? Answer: -47.5 angstrom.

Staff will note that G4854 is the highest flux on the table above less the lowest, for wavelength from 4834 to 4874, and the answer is 93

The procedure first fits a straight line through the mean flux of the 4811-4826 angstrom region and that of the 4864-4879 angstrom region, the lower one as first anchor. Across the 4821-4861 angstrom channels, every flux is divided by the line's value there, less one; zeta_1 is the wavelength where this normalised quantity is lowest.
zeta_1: 4860.0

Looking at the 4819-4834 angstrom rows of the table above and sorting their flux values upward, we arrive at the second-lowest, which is 243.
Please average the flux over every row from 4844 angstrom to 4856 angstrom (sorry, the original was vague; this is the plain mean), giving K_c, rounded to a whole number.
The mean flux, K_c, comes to 227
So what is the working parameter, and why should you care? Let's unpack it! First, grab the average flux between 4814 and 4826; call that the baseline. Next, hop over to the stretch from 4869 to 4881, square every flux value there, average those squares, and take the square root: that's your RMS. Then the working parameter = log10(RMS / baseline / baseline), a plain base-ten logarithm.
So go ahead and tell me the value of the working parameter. -2.42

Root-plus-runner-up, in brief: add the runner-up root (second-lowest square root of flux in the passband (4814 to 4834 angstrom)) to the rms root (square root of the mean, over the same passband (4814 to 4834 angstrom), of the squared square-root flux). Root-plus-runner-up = 31.5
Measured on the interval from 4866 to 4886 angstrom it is 30.4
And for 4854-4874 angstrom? 26.8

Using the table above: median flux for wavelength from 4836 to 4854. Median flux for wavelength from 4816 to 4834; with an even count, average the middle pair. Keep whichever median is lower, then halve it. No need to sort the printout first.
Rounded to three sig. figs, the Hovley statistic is 119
